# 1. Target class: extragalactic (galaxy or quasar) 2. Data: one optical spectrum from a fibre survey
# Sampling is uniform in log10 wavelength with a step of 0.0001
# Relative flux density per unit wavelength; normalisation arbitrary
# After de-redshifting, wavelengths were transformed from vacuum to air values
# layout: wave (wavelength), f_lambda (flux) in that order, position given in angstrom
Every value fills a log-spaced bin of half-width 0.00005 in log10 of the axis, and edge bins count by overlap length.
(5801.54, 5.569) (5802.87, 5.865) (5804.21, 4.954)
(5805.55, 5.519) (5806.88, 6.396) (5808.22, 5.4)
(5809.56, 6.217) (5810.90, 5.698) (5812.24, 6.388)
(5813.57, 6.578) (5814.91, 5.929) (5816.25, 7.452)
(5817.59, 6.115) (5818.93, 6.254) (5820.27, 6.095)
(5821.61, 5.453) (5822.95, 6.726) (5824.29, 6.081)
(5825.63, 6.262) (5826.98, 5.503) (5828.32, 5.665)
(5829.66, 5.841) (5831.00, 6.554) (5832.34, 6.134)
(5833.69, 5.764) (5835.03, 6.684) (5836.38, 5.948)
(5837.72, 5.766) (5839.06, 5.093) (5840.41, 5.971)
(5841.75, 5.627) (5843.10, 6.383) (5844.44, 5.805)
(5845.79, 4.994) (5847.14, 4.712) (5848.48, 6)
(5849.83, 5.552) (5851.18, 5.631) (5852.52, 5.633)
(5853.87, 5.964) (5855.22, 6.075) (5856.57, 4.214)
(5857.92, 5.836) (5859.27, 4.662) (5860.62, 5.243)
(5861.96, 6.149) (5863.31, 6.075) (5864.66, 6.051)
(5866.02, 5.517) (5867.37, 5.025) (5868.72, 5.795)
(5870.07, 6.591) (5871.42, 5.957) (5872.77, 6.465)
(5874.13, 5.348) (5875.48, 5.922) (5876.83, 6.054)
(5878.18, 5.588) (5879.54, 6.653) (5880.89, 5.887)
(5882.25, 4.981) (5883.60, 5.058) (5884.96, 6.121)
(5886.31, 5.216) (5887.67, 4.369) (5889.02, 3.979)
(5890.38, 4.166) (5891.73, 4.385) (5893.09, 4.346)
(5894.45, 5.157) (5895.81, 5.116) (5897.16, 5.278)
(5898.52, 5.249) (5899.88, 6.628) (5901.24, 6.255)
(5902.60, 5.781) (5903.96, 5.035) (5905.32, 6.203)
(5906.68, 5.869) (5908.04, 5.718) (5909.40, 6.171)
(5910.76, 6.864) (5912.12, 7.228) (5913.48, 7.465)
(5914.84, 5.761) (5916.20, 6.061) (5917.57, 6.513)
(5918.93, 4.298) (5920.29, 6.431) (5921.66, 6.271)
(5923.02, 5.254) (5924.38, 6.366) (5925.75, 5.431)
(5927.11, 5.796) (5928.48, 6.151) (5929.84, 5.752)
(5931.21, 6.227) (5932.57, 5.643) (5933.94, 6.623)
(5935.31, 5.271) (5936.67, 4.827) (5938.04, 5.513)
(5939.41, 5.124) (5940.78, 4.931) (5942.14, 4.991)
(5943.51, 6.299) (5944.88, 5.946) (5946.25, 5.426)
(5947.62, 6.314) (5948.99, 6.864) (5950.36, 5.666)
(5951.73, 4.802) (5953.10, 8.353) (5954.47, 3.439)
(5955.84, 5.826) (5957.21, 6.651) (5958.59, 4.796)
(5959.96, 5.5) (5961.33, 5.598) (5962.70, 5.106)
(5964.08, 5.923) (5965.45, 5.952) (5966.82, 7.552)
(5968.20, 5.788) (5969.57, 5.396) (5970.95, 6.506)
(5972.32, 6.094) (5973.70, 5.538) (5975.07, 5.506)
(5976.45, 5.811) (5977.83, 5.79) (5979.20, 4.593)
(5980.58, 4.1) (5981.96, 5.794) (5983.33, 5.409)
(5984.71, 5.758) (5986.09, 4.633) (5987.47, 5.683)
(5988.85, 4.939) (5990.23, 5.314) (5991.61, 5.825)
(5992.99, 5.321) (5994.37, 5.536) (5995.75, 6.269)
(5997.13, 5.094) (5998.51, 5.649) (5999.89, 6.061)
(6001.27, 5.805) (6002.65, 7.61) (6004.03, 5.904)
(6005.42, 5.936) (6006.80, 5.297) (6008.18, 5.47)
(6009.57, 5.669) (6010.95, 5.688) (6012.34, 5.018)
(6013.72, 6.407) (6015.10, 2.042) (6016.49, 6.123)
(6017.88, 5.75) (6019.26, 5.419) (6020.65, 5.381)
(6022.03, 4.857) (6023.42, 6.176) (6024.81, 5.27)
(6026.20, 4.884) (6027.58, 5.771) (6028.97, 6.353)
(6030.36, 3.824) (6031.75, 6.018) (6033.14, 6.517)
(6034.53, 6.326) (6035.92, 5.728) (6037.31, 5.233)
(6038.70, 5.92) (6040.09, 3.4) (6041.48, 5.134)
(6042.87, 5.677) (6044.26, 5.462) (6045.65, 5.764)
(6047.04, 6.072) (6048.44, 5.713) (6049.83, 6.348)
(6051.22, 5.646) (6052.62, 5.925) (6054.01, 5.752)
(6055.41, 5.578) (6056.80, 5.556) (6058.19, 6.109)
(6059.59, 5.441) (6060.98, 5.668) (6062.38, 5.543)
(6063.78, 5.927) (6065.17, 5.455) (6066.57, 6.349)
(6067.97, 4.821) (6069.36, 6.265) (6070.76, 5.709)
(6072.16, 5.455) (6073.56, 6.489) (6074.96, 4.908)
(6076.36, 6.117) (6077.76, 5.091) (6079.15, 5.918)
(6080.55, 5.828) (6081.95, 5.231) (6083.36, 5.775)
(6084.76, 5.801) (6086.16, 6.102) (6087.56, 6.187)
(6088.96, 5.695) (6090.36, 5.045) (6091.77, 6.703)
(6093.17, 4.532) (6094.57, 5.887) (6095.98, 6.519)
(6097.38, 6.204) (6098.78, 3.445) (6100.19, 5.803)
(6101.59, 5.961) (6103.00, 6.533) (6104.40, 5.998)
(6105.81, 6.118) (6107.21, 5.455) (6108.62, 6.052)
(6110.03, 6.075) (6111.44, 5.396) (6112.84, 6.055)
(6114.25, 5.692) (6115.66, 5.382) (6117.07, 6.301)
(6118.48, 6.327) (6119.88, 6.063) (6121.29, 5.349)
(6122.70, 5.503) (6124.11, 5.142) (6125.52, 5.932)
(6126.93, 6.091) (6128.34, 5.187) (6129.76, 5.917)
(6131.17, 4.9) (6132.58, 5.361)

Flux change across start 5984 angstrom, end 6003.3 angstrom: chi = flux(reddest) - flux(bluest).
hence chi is 1.9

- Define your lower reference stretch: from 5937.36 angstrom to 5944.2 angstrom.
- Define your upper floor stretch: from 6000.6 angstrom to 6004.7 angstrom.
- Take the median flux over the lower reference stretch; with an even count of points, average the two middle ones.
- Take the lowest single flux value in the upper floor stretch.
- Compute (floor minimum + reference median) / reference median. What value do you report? 2.13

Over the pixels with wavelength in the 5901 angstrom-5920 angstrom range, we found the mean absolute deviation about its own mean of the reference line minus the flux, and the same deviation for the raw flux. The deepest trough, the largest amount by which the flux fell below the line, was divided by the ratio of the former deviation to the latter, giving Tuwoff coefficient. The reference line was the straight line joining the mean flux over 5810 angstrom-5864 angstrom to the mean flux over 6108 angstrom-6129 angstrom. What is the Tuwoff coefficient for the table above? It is 1.5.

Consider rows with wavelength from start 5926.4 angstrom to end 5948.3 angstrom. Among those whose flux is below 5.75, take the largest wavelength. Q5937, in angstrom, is 5946.25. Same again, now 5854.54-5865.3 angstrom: 5860.62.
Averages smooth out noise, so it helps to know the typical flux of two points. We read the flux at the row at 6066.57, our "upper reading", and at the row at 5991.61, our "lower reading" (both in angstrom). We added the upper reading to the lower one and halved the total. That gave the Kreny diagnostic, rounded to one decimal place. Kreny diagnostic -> 6.1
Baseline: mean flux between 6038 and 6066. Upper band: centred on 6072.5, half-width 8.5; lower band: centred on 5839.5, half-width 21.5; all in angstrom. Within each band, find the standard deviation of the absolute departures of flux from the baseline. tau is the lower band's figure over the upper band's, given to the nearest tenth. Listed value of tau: 1.3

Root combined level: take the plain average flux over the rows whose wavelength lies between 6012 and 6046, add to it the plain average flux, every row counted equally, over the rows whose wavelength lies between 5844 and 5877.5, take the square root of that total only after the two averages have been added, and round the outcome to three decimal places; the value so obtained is 3.321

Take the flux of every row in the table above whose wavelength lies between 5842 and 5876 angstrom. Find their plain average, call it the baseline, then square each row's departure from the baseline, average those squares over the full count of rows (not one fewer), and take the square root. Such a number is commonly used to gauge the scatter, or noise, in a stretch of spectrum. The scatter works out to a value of 0.58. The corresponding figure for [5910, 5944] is 0.76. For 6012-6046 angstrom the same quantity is 1.00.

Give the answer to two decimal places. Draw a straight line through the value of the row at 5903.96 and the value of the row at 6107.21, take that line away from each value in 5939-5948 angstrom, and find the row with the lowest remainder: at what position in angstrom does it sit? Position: 5940.78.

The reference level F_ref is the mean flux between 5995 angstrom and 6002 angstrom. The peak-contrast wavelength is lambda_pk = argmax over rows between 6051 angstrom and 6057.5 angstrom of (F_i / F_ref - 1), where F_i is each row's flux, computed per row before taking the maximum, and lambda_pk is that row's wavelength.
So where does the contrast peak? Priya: 6052.62 angstrom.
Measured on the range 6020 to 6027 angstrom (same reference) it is 6023.42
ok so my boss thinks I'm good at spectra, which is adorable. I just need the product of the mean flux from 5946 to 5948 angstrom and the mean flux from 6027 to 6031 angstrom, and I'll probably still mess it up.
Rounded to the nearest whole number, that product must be 31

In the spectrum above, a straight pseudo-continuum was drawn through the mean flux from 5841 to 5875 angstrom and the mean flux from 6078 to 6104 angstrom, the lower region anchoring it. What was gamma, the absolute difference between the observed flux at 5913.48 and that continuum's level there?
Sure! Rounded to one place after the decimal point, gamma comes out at 1.8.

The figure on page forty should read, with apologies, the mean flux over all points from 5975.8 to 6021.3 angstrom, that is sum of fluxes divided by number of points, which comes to 5.49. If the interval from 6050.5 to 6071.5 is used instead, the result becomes 5.72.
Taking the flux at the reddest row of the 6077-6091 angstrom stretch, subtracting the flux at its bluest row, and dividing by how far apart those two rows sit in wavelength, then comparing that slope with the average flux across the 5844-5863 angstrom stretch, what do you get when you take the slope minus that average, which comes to -5.47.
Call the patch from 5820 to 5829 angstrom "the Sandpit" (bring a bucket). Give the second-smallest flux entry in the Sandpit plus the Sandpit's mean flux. 11.5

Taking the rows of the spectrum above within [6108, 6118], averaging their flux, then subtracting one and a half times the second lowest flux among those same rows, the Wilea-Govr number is -2.2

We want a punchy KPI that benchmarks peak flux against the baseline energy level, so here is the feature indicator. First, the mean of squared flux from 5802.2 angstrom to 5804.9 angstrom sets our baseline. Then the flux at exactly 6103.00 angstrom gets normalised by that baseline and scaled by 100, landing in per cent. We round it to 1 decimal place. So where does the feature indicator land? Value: 22.2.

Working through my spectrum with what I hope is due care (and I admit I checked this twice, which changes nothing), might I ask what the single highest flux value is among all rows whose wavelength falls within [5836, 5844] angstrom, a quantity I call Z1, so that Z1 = 6.383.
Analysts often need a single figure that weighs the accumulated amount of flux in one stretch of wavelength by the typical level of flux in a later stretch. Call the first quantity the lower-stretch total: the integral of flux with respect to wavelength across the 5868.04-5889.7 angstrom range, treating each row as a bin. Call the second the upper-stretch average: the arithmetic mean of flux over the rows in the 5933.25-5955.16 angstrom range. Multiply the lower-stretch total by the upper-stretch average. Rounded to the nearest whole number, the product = 688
